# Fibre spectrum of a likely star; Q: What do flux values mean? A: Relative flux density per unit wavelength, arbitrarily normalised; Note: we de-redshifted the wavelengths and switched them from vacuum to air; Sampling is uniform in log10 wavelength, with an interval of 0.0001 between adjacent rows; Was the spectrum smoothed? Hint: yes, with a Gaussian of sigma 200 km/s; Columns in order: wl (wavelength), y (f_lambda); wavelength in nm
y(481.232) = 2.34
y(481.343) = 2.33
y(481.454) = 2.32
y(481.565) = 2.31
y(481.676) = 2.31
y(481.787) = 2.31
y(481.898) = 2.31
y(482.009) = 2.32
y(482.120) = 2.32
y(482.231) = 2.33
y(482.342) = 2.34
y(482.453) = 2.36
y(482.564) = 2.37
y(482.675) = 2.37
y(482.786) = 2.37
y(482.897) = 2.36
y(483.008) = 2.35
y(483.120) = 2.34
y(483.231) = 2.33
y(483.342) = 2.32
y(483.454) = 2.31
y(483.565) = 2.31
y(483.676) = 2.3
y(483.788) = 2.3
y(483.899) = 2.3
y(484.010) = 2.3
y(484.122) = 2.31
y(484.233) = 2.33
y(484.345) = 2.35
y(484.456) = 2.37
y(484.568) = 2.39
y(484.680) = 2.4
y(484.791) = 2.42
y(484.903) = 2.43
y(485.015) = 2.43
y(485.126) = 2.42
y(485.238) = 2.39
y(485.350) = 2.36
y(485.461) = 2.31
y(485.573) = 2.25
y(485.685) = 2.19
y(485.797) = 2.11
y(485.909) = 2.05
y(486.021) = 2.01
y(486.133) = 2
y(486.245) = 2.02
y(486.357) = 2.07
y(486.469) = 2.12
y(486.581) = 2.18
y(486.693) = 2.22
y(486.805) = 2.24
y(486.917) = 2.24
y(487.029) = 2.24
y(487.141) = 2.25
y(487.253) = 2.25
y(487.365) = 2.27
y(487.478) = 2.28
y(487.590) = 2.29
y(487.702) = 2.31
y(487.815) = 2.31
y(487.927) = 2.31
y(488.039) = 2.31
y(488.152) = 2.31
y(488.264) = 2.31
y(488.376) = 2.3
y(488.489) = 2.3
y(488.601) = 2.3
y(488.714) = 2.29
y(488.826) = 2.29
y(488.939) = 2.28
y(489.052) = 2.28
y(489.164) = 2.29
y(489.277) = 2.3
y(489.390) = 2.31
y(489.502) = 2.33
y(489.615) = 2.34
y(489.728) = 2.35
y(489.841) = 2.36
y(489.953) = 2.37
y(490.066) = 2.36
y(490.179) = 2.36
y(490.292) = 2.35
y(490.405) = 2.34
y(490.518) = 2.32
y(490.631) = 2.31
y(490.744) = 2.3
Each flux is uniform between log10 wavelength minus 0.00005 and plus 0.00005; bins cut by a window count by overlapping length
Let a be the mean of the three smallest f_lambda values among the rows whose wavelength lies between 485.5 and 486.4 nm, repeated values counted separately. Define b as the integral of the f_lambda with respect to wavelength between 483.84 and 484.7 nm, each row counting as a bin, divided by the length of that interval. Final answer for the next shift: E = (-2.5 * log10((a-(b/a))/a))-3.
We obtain -2.06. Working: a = 2.01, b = 2.34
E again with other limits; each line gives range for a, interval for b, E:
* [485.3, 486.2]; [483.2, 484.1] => -2.09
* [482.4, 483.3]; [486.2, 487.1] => -2.45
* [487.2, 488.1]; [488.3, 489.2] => -2.36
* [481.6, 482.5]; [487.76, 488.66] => -2.39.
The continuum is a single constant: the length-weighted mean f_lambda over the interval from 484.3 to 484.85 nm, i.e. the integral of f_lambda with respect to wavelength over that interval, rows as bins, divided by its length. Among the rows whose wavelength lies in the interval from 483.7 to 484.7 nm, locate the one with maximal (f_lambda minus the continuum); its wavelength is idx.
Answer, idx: 484.680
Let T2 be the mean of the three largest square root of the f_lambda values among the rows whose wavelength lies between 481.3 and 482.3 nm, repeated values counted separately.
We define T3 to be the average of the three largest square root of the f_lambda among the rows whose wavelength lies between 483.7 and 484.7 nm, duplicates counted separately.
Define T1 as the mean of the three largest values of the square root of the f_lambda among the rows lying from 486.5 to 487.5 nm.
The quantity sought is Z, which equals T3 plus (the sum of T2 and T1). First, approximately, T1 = 1.51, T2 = 1.53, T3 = 1.545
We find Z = 4.58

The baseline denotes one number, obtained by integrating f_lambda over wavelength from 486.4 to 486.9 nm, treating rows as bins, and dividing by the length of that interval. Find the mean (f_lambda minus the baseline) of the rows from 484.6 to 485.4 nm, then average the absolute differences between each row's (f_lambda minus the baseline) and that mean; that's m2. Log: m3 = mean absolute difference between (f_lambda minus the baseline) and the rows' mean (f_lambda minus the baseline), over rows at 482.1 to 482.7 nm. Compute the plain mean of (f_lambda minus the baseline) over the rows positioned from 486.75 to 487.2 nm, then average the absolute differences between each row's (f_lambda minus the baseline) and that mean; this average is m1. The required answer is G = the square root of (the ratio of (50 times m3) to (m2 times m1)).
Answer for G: 109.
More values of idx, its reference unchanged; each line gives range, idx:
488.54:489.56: 489.502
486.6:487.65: 487.590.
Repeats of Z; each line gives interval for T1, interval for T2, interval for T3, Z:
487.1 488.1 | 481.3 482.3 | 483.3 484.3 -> 4.57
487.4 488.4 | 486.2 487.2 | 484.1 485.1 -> 4.58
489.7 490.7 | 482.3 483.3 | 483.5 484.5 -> 4.61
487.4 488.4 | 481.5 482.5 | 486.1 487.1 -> 4.55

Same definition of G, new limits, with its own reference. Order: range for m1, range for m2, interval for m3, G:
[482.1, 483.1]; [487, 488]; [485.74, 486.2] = 72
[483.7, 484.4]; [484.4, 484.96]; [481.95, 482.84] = 57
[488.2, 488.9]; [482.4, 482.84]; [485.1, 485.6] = 356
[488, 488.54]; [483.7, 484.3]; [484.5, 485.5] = 176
